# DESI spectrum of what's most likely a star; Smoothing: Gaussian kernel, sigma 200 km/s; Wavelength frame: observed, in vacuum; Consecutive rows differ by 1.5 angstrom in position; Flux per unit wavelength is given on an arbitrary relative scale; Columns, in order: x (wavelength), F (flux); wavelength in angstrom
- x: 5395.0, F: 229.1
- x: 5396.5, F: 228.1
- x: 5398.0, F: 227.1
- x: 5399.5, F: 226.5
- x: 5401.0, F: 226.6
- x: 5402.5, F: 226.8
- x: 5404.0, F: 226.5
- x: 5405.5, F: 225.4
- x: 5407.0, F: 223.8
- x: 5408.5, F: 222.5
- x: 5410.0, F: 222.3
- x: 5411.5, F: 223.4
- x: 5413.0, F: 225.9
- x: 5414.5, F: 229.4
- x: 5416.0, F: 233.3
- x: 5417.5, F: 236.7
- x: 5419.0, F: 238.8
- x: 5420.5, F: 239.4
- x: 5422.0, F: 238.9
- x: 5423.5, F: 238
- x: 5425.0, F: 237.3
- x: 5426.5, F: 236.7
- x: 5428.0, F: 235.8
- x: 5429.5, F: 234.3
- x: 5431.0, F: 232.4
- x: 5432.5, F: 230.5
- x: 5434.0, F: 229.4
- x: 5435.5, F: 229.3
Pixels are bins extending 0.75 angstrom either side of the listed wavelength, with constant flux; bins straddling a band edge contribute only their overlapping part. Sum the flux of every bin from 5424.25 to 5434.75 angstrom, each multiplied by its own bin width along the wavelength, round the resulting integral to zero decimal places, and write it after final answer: 2455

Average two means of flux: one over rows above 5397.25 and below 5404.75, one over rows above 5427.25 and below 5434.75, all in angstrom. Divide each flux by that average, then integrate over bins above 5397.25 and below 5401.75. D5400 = 4.44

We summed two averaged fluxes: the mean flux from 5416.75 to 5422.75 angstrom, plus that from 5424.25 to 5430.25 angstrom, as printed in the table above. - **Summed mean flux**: 474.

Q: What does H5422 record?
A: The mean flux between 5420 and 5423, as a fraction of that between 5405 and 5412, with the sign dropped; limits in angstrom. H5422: 1.07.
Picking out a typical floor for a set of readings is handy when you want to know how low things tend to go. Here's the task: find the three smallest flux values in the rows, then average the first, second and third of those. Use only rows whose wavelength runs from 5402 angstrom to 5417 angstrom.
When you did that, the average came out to 223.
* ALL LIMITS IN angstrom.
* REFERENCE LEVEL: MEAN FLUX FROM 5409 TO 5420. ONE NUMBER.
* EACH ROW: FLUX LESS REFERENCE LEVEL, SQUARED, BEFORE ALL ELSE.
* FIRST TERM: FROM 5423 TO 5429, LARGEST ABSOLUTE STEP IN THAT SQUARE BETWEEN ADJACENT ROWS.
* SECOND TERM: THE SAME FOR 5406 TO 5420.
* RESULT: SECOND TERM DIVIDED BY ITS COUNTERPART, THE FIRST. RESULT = 3.0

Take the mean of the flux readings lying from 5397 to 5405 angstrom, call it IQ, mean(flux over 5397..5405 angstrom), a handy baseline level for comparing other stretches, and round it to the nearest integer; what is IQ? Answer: 227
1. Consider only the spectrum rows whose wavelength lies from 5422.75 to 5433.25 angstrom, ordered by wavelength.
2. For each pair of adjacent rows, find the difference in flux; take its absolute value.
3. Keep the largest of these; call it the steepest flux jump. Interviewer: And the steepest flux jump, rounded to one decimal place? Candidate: 1.9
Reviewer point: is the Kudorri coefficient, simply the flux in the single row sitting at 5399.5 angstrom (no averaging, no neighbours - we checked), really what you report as 226.5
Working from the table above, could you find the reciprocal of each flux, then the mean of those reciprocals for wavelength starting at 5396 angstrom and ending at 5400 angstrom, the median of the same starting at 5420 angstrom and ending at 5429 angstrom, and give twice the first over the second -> 2.09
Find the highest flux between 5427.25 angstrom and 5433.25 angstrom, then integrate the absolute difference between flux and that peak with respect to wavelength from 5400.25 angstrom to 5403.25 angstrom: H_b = 27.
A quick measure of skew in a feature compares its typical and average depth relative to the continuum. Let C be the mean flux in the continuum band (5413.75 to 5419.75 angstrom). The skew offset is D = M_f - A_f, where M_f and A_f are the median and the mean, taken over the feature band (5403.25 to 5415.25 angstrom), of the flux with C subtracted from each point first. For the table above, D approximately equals -0.3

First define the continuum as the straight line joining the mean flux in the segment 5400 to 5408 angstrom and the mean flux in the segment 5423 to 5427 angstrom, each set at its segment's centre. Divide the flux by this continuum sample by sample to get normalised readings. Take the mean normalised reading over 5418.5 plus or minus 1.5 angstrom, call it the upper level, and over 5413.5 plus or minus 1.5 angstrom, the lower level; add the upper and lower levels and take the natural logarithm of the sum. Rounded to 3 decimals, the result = 0.694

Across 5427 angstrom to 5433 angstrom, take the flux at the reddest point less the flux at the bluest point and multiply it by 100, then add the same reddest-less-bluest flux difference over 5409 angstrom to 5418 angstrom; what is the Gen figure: -516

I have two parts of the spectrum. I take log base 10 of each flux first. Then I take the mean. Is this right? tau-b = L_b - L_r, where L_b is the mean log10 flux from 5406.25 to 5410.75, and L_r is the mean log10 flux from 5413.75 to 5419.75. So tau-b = -0.0221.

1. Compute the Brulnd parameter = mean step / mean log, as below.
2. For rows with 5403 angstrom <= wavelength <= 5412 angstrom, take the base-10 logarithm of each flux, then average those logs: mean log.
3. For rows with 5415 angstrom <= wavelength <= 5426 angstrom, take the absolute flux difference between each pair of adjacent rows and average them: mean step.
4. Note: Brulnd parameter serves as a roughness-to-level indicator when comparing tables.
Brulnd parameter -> 0.58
